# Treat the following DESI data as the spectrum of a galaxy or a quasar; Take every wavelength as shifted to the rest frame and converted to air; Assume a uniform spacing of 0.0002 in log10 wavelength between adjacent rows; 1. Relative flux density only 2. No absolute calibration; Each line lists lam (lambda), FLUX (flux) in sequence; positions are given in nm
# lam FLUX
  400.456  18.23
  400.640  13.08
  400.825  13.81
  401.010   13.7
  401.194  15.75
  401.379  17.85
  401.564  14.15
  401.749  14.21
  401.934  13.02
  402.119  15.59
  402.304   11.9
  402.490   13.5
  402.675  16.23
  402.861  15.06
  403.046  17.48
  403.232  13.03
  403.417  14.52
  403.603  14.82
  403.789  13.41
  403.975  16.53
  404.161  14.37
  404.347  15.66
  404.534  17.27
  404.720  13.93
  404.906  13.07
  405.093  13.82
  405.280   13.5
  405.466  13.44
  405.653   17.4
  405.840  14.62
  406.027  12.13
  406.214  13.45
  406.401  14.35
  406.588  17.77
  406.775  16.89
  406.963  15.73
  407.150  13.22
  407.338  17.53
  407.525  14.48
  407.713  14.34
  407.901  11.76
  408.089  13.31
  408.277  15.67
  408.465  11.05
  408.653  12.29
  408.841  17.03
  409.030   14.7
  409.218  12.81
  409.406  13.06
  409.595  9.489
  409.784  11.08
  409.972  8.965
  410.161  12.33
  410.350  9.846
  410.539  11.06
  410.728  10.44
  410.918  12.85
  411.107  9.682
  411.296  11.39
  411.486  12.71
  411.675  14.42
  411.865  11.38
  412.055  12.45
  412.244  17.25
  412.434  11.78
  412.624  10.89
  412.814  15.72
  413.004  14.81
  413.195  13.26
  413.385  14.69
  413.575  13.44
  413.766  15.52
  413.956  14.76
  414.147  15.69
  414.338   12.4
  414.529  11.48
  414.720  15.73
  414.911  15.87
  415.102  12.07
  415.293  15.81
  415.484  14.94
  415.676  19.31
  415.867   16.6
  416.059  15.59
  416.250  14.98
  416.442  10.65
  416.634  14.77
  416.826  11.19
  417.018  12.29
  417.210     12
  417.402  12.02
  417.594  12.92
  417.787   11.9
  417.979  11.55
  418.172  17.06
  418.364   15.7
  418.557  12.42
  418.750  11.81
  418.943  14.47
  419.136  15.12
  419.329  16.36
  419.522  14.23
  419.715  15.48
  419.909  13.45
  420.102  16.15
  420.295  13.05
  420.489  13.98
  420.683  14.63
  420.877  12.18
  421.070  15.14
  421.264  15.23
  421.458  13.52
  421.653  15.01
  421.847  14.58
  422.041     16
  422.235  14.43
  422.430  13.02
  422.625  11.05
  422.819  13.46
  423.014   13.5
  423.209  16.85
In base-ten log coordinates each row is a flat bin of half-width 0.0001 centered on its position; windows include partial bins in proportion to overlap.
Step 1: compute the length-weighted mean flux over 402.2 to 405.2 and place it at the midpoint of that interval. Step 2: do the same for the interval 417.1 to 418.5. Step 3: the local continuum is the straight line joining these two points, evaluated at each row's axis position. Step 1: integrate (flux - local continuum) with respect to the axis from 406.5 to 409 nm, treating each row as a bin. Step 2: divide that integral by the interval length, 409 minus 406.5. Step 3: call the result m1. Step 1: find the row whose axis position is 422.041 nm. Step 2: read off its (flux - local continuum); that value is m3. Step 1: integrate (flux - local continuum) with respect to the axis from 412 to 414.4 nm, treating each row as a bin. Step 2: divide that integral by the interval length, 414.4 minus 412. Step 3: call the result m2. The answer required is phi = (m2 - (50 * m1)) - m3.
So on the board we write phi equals -24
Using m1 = 0.4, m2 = 0.37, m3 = 3.1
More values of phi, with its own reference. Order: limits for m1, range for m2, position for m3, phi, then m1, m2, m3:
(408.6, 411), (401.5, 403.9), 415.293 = 101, -2.1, -0.36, 2.3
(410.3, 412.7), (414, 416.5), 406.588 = 89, -1.8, 1.24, 3.4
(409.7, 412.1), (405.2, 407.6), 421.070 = 125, -2.5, 0.58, 2.2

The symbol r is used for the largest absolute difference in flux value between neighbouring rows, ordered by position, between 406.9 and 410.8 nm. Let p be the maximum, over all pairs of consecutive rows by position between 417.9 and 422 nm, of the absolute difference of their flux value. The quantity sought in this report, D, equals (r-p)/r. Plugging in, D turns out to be -0.16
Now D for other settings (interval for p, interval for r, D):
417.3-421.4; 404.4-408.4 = -0.28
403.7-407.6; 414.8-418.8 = 0.22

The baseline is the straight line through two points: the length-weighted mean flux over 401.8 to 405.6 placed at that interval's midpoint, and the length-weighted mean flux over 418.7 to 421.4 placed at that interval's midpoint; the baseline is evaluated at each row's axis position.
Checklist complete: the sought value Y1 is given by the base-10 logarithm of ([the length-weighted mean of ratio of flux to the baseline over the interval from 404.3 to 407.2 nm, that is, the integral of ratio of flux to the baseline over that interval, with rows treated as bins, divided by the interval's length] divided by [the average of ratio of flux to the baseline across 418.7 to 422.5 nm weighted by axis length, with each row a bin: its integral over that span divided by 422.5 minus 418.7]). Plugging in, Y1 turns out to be 0.007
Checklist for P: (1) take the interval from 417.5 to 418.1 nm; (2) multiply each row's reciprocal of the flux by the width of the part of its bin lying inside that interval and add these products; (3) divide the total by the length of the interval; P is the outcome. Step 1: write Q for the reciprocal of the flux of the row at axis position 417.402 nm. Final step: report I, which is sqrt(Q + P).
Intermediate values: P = 0.082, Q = 0.083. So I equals 0.406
